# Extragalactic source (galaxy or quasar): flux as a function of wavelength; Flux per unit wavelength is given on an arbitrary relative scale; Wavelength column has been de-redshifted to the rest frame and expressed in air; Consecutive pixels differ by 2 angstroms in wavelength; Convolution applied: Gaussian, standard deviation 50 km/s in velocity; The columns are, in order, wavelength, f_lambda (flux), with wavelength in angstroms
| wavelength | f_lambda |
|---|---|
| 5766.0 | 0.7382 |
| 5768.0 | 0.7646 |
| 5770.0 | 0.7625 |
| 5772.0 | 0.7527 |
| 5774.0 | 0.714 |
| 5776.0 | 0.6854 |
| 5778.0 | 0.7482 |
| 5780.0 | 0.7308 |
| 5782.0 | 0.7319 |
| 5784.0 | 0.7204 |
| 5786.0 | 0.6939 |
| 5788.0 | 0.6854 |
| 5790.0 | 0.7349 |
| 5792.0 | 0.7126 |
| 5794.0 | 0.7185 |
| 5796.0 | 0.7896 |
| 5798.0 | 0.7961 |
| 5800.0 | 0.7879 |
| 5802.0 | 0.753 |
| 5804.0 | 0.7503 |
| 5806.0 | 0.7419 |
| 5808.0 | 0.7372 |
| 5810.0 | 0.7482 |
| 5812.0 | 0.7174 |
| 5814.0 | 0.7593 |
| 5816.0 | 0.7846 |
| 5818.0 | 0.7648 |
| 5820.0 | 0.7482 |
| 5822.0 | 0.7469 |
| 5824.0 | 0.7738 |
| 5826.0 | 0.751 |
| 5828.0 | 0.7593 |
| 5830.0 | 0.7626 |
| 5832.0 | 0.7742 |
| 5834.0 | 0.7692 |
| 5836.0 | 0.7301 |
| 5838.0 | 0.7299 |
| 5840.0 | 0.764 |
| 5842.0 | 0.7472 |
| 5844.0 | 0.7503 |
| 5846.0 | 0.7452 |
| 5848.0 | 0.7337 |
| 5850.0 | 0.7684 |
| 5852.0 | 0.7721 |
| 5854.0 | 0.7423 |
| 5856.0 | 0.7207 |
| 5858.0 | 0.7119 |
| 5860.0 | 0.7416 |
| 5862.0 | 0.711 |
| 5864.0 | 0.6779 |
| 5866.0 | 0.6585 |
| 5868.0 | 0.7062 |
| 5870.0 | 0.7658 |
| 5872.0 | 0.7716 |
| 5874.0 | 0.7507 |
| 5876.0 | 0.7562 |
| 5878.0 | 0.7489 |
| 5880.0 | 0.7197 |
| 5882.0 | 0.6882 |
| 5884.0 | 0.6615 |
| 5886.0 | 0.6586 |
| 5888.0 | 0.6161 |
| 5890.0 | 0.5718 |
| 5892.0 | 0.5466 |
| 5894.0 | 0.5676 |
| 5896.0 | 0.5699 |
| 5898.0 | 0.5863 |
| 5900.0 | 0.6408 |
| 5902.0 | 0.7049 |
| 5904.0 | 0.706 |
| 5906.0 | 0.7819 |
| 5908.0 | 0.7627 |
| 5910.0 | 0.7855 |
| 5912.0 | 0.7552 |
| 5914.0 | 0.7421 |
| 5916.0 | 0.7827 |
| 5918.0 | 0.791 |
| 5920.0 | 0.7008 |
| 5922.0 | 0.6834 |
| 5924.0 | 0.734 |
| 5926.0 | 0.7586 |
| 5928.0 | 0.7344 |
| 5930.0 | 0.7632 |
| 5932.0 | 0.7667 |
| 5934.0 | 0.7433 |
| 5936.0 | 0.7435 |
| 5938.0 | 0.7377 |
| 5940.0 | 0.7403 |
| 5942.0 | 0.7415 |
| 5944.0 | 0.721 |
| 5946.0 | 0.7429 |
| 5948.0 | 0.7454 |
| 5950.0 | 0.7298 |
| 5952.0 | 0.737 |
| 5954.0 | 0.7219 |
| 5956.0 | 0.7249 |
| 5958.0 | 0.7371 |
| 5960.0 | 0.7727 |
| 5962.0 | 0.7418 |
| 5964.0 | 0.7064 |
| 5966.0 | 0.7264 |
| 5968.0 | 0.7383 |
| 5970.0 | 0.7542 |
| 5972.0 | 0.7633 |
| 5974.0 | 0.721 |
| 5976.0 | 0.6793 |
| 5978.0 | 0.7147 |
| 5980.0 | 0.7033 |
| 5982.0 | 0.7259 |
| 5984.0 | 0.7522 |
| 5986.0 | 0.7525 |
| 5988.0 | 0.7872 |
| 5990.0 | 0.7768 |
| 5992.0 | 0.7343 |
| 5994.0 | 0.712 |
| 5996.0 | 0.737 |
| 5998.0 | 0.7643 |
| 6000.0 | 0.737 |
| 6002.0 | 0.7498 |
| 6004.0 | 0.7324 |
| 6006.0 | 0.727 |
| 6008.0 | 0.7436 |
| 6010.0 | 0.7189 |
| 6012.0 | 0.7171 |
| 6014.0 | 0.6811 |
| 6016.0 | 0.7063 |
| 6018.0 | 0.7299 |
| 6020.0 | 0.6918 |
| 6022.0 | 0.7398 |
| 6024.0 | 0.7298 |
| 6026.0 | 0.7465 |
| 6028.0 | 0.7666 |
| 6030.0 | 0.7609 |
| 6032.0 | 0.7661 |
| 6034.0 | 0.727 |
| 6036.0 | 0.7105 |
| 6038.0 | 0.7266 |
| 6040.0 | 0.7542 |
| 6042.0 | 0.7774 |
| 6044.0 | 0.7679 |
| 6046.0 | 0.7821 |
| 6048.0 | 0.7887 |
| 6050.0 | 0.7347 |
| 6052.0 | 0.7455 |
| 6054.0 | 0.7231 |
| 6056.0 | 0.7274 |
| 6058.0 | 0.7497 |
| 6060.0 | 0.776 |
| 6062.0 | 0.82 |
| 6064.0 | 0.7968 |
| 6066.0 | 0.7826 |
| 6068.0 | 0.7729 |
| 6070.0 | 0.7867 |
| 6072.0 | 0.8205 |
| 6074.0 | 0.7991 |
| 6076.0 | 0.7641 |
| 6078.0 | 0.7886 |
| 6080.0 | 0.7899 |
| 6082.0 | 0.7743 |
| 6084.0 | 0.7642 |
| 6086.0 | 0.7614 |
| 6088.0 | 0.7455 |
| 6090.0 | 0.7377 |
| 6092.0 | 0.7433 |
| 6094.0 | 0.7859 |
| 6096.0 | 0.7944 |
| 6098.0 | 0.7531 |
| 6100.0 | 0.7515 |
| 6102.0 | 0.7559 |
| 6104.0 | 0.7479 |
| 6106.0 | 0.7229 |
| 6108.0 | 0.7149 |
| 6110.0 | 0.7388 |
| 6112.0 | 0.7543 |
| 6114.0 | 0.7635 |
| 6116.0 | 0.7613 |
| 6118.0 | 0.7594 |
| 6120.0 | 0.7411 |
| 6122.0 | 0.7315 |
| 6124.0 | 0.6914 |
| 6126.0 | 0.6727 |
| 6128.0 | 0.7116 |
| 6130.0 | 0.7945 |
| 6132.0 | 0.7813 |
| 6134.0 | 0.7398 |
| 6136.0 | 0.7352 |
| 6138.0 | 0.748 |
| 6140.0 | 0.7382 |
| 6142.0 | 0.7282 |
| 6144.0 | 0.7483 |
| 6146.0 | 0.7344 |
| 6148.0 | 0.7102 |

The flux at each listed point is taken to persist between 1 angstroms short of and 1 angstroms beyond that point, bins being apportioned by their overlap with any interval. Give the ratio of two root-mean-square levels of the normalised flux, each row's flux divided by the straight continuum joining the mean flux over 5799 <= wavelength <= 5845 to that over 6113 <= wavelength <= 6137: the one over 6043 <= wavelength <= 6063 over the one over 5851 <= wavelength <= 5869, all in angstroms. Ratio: 1.08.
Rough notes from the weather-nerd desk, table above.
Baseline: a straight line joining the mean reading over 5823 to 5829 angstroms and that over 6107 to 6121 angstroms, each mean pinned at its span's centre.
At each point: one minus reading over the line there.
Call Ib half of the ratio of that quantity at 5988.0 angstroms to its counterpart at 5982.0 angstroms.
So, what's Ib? -0.60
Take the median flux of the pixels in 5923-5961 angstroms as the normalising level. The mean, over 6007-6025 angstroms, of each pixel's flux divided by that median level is 0.97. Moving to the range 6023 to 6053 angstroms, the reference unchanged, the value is 1.02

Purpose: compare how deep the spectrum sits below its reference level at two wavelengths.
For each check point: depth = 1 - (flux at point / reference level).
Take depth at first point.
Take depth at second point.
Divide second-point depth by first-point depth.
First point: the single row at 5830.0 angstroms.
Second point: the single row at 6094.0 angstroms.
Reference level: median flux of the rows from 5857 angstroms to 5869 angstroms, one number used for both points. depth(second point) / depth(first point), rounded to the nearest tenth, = 1.4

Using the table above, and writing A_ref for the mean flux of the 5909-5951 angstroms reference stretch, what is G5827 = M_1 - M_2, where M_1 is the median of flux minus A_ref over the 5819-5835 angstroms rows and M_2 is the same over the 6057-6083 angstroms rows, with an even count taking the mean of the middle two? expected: -0.03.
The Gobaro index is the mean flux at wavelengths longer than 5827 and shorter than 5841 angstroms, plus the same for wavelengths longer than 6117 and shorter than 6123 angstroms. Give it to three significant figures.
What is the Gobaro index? 1.50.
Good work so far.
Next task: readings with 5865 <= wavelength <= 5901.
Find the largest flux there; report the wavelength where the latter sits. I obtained 5872.0 angstroms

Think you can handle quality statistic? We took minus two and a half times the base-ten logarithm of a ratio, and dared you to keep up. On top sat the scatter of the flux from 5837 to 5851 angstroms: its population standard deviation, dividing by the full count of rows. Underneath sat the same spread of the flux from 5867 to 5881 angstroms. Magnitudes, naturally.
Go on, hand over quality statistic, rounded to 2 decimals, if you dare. 0.57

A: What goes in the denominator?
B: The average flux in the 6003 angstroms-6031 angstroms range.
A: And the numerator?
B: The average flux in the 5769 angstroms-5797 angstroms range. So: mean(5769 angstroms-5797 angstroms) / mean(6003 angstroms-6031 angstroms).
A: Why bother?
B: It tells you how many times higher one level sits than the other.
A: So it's 0.999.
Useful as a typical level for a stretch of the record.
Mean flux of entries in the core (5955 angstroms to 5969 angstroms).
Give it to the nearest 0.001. 0.735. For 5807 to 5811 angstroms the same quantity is 0.743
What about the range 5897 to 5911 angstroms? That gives 0.710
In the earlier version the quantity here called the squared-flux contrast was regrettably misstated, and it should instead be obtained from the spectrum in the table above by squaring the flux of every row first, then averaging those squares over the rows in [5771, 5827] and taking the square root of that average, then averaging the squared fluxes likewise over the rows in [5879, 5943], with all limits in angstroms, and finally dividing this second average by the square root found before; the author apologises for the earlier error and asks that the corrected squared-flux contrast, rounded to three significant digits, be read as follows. 0.672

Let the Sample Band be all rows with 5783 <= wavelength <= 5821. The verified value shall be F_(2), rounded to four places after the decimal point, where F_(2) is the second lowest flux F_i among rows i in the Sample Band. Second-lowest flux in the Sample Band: 0.6939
